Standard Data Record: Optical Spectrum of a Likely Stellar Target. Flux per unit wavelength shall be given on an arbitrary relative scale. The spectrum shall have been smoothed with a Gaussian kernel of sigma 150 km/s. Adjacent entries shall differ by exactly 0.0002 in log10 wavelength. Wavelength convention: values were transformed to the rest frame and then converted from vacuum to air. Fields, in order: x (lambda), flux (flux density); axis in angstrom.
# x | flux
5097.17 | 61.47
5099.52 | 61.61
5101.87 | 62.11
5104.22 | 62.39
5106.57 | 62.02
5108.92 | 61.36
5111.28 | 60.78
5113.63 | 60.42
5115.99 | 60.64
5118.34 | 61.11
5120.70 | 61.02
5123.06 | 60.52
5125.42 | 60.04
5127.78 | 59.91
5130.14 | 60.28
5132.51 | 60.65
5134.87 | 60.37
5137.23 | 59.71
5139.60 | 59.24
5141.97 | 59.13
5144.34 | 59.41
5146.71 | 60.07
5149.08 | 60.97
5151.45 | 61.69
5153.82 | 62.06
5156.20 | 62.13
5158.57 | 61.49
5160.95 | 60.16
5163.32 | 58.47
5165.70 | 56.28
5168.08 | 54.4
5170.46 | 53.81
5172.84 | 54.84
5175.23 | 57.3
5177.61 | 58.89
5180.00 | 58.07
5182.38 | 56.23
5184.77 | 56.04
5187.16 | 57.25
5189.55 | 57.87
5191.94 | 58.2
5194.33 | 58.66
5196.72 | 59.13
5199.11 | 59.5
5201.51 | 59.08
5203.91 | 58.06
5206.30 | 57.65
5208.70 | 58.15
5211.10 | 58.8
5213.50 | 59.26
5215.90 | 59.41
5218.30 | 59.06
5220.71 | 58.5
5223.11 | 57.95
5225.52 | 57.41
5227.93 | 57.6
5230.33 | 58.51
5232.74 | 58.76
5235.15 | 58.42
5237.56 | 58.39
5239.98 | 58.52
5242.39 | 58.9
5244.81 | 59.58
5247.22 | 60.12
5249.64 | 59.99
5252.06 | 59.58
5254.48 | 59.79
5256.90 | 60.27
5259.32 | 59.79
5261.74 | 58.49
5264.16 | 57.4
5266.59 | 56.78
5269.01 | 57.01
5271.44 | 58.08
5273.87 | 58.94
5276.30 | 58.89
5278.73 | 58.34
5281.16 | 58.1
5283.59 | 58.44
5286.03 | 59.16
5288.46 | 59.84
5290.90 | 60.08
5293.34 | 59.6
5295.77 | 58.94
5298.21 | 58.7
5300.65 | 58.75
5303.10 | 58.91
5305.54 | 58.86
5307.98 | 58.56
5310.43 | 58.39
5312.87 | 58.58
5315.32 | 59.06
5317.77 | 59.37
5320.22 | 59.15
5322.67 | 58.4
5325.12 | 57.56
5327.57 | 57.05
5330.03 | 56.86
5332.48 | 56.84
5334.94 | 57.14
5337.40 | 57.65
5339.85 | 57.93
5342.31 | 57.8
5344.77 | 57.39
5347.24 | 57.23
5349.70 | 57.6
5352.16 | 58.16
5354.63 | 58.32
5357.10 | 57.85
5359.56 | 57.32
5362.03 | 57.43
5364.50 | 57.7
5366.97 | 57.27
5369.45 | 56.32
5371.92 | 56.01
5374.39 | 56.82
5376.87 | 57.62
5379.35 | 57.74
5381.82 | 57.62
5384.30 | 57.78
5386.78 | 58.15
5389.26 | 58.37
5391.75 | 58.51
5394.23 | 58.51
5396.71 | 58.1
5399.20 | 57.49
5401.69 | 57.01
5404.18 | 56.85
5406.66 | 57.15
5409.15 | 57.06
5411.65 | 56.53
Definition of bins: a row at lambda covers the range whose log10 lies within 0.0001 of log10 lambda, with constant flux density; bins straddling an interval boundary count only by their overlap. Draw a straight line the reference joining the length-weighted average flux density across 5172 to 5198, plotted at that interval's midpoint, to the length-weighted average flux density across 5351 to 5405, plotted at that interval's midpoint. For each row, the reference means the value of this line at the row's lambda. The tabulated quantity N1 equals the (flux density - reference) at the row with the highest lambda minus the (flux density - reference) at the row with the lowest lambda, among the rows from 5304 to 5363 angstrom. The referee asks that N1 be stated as -1.4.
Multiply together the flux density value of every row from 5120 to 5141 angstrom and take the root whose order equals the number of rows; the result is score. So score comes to 60.2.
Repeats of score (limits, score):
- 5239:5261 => 59.6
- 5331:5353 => 57.5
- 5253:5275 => 58.5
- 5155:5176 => 57.6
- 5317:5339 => 57.8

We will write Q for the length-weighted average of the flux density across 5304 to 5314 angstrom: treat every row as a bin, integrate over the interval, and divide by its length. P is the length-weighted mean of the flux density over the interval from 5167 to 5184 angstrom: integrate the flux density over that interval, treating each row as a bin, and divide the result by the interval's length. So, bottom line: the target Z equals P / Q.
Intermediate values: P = 56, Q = 58.7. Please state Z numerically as 0.96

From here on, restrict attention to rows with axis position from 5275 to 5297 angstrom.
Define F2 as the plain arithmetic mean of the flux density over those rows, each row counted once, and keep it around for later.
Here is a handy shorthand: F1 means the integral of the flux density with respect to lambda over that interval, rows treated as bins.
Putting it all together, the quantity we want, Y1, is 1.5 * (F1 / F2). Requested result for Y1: 33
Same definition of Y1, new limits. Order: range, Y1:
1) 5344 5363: 29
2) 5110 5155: 67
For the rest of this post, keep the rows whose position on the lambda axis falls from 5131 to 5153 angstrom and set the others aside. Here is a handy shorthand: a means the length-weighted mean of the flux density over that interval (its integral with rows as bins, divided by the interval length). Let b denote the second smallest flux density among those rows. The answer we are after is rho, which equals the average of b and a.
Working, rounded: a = 60.2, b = 59.24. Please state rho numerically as 59.7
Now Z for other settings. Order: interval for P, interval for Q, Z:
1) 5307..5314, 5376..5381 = 1.01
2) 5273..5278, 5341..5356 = 1.02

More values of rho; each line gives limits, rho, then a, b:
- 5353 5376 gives 56.8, 57.2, 56.32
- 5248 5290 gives 57.9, 58.8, 57.01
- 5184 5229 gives 57.8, 58.3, 57.25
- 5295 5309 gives 58.7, 58.8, 58.7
